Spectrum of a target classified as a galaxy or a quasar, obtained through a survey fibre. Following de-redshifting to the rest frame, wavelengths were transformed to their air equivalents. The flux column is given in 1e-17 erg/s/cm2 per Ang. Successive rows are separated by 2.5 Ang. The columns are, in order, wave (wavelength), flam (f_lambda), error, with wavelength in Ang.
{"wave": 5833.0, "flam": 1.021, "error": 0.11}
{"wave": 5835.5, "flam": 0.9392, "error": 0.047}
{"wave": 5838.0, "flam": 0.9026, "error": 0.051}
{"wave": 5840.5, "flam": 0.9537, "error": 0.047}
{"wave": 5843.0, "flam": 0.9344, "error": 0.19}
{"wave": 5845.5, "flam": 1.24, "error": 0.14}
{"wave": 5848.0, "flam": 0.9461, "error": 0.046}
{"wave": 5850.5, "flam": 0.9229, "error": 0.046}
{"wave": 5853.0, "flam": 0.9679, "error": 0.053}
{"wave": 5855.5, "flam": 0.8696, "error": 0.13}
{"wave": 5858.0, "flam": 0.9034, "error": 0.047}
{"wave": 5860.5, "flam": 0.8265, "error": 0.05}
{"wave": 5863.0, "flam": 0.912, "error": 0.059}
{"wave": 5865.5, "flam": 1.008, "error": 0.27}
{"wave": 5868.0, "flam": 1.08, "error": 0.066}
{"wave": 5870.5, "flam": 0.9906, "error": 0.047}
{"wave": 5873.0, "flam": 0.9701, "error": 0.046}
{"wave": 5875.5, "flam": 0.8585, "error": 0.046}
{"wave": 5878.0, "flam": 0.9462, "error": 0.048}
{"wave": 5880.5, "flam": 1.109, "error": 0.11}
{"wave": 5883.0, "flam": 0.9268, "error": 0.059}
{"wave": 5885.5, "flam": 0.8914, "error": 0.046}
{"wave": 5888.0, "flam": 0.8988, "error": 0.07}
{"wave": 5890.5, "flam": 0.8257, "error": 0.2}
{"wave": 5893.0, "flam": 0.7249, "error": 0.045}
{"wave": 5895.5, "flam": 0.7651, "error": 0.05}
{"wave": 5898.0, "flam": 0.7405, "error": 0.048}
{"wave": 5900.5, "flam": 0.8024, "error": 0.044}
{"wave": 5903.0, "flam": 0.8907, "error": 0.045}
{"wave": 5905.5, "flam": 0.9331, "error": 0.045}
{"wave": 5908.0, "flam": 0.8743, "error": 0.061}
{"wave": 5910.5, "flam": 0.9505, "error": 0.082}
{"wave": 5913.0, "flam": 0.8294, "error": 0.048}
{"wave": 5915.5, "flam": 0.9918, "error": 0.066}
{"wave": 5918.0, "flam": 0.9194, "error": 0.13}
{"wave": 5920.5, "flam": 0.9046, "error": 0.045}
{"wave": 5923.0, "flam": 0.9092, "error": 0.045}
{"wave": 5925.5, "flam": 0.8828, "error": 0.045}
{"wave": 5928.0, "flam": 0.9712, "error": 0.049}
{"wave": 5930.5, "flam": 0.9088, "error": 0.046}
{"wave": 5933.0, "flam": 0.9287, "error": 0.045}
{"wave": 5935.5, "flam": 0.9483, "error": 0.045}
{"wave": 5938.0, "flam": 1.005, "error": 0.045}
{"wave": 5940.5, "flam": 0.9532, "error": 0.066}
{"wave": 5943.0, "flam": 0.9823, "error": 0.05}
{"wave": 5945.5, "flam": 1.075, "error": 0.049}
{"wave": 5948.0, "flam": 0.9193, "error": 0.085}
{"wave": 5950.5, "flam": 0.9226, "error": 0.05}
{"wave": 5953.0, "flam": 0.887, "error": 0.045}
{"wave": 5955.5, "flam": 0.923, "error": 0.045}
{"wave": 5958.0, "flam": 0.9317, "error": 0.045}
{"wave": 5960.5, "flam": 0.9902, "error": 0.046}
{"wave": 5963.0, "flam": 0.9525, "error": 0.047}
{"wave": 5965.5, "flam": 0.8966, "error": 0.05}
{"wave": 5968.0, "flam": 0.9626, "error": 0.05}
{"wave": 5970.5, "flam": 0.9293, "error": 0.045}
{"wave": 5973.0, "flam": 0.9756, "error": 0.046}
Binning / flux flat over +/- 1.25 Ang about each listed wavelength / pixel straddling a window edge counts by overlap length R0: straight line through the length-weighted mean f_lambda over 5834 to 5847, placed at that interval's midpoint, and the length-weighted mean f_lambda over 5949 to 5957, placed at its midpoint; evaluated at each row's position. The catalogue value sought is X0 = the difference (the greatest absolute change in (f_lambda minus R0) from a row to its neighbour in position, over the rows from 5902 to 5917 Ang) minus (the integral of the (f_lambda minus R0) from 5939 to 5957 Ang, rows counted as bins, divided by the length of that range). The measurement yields 0.13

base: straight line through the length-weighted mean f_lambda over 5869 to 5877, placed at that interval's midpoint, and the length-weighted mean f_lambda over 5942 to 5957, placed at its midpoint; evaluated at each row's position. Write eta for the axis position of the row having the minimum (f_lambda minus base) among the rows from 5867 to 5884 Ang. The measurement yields 5875.5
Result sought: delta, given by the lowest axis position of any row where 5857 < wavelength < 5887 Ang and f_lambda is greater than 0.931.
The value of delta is 5865.5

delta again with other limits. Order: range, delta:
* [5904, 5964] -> 5905.5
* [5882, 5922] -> 5905.5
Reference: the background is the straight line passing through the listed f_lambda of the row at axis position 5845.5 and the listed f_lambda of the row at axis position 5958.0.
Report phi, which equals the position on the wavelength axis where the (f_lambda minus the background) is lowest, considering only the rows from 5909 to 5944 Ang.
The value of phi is 5913.0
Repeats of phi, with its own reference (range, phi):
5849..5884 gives 5860.5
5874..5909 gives 5893.0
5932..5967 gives 5933.0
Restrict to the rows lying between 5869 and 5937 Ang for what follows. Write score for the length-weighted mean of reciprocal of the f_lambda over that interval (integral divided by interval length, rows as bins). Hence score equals 1.12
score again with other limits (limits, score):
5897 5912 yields 1.16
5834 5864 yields 1.07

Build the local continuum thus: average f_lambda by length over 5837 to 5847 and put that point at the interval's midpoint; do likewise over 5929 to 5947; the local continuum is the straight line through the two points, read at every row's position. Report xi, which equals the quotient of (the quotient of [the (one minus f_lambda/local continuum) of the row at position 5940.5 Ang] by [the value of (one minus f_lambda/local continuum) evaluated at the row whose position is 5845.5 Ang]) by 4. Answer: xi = -0.019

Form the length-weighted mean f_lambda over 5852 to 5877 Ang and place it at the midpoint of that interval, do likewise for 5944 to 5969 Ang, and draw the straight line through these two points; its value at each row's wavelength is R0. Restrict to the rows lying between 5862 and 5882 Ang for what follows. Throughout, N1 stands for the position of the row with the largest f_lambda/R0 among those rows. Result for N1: 5880.5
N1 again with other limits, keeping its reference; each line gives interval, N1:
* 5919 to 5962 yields 5945.5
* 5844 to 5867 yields 5845.5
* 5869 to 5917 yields 5880.5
